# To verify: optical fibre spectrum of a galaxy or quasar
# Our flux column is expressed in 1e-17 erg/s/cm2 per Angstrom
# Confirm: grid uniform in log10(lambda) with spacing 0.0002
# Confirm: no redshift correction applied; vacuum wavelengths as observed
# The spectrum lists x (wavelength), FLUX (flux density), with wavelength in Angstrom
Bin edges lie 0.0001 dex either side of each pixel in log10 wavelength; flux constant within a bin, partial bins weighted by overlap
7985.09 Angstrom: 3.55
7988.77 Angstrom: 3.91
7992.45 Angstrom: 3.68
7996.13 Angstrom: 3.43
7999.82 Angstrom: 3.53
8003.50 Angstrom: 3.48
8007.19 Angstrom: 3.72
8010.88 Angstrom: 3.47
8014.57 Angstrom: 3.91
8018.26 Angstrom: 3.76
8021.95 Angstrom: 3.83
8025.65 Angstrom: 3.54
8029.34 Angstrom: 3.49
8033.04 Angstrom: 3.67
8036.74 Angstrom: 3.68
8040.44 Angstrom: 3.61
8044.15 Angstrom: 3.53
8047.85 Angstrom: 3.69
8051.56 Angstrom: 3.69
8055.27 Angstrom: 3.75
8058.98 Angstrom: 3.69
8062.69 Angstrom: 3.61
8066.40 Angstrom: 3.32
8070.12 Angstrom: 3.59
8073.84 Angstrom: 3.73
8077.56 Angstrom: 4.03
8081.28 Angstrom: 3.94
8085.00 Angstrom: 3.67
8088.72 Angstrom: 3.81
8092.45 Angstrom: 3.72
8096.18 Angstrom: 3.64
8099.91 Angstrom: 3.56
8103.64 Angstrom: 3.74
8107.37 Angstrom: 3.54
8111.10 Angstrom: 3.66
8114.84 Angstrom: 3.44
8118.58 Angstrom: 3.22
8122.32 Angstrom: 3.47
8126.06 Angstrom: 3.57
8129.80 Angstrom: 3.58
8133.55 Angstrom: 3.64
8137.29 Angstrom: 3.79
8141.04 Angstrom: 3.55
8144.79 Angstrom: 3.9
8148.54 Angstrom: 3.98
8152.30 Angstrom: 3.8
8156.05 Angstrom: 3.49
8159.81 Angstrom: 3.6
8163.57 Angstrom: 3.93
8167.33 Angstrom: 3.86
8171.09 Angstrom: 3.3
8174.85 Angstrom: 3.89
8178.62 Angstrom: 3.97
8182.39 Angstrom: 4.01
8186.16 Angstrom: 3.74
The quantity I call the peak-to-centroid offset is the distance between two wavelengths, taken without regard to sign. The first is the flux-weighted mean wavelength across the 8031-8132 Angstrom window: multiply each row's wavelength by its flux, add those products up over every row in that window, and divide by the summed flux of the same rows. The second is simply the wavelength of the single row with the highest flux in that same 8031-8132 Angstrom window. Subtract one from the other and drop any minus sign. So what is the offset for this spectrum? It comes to 3.4 Angstrom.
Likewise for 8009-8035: 7.3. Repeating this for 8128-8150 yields 9.2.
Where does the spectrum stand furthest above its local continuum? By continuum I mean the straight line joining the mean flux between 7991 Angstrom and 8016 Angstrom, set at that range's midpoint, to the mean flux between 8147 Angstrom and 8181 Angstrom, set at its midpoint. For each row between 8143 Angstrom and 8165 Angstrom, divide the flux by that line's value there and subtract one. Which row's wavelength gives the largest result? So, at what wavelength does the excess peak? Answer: 8148.54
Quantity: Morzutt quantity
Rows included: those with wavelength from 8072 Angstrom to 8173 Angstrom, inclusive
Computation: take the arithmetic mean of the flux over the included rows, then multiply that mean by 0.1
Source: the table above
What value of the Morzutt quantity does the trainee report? 0.367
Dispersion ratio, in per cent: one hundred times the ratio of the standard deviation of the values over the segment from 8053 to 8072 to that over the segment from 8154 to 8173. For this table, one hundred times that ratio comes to 63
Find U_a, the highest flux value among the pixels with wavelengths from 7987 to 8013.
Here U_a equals 3.91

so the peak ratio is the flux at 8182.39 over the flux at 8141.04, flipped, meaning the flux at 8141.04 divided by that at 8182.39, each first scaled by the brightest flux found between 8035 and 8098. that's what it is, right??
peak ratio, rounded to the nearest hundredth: 0.89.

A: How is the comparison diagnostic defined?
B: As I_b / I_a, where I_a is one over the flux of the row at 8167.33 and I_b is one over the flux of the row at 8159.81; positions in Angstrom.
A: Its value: 1.07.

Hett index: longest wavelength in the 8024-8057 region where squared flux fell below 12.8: 8044.15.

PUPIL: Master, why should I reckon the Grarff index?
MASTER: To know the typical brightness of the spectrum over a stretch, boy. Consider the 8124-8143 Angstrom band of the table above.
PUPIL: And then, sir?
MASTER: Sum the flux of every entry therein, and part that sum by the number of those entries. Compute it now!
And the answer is 3.63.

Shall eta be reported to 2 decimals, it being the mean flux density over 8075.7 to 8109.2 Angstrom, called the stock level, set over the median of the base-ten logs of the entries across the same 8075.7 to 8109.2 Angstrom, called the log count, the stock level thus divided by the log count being 6.55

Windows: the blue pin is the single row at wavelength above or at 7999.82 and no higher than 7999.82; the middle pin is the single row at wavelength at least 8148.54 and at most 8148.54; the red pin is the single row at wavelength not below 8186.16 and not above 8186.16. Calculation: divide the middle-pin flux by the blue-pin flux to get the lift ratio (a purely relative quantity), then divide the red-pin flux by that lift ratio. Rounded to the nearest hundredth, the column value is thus 3.32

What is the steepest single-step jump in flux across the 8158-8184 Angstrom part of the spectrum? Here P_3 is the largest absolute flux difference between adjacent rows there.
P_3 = 0.59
